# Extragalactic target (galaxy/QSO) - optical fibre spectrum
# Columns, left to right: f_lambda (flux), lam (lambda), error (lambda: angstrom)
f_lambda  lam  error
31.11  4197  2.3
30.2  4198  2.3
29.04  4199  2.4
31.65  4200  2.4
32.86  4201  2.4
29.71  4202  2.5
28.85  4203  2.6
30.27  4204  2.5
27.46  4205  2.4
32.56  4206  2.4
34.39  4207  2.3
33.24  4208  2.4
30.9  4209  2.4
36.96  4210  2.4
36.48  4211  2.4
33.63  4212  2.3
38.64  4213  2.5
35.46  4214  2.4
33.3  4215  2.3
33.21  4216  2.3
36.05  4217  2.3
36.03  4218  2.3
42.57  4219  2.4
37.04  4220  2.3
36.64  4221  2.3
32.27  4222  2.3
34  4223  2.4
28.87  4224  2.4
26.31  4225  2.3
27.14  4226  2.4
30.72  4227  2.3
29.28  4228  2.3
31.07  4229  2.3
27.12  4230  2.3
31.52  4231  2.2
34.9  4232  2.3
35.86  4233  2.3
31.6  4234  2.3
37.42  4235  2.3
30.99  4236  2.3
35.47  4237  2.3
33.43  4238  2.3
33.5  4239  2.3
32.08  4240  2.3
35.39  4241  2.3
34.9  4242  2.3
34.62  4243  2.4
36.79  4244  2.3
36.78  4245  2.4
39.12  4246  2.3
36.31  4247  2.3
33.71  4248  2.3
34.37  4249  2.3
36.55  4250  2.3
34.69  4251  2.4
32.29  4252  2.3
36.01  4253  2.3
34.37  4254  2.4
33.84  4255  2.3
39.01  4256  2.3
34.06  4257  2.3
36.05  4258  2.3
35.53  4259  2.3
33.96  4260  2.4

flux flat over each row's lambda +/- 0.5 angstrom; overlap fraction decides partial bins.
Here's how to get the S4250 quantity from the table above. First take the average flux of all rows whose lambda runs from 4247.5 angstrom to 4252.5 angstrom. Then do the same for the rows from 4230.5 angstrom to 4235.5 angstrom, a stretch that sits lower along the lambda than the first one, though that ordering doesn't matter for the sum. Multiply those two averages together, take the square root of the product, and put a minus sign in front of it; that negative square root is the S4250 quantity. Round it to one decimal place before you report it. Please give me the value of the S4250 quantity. -34.3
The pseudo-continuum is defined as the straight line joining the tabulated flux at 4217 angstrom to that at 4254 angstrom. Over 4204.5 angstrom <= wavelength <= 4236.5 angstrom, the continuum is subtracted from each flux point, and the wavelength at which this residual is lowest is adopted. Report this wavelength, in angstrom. 4225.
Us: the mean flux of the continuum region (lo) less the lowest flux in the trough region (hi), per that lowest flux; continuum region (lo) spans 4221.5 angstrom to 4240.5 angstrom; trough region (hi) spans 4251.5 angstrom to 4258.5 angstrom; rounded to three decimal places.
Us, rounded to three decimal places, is -0.016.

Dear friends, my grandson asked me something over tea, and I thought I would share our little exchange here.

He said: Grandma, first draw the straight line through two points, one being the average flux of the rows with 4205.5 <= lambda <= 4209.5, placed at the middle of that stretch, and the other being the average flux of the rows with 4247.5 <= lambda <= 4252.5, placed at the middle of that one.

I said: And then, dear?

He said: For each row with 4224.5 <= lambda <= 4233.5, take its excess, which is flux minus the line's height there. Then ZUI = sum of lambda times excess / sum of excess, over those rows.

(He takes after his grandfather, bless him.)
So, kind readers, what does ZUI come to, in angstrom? 4226.9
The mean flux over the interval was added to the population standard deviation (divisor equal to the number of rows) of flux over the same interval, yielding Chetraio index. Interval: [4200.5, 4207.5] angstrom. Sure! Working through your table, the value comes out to 33.2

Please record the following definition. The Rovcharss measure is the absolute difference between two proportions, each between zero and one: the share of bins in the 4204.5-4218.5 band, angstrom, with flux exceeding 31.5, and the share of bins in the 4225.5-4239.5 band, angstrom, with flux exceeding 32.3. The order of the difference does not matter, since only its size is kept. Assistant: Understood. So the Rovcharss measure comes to 0.429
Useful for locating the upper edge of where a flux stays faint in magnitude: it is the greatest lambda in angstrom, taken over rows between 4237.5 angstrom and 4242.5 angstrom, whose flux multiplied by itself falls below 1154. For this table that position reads 4240 angstrom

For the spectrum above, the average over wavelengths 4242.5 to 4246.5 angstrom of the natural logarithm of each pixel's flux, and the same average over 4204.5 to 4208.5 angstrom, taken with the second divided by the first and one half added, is 1.46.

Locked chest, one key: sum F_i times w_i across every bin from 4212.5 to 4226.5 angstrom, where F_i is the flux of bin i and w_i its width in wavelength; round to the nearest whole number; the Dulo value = 478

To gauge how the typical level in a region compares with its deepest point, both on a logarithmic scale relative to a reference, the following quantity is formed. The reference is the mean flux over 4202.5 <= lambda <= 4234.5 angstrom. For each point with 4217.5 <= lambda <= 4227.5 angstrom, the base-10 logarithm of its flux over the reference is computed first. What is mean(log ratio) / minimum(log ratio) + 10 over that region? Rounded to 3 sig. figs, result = 10.0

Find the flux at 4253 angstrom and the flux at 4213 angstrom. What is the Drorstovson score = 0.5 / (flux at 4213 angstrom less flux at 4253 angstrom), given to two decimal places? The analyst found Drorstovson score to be 0.19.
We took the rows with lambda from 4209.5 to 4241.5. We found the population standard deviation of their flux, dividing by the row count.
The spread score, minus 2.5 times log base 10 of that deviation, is -1.4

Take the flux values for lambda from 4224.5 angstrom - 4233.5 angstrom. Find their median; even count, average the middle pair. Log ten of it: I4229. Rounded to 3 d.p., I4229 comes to 1.487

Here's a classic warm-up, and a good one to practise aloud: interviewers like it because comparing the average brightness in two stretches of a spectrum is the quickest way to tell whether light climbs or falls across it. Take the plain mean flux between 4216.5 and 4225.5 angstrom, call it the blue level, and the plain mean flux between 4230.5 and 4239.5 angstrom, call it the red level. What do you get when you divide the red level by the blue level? 0.98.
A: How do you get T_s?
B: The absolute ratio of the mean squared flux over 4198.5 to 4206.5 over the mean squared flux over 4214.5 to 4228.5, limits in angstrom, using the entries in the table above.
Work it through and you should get 0.83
